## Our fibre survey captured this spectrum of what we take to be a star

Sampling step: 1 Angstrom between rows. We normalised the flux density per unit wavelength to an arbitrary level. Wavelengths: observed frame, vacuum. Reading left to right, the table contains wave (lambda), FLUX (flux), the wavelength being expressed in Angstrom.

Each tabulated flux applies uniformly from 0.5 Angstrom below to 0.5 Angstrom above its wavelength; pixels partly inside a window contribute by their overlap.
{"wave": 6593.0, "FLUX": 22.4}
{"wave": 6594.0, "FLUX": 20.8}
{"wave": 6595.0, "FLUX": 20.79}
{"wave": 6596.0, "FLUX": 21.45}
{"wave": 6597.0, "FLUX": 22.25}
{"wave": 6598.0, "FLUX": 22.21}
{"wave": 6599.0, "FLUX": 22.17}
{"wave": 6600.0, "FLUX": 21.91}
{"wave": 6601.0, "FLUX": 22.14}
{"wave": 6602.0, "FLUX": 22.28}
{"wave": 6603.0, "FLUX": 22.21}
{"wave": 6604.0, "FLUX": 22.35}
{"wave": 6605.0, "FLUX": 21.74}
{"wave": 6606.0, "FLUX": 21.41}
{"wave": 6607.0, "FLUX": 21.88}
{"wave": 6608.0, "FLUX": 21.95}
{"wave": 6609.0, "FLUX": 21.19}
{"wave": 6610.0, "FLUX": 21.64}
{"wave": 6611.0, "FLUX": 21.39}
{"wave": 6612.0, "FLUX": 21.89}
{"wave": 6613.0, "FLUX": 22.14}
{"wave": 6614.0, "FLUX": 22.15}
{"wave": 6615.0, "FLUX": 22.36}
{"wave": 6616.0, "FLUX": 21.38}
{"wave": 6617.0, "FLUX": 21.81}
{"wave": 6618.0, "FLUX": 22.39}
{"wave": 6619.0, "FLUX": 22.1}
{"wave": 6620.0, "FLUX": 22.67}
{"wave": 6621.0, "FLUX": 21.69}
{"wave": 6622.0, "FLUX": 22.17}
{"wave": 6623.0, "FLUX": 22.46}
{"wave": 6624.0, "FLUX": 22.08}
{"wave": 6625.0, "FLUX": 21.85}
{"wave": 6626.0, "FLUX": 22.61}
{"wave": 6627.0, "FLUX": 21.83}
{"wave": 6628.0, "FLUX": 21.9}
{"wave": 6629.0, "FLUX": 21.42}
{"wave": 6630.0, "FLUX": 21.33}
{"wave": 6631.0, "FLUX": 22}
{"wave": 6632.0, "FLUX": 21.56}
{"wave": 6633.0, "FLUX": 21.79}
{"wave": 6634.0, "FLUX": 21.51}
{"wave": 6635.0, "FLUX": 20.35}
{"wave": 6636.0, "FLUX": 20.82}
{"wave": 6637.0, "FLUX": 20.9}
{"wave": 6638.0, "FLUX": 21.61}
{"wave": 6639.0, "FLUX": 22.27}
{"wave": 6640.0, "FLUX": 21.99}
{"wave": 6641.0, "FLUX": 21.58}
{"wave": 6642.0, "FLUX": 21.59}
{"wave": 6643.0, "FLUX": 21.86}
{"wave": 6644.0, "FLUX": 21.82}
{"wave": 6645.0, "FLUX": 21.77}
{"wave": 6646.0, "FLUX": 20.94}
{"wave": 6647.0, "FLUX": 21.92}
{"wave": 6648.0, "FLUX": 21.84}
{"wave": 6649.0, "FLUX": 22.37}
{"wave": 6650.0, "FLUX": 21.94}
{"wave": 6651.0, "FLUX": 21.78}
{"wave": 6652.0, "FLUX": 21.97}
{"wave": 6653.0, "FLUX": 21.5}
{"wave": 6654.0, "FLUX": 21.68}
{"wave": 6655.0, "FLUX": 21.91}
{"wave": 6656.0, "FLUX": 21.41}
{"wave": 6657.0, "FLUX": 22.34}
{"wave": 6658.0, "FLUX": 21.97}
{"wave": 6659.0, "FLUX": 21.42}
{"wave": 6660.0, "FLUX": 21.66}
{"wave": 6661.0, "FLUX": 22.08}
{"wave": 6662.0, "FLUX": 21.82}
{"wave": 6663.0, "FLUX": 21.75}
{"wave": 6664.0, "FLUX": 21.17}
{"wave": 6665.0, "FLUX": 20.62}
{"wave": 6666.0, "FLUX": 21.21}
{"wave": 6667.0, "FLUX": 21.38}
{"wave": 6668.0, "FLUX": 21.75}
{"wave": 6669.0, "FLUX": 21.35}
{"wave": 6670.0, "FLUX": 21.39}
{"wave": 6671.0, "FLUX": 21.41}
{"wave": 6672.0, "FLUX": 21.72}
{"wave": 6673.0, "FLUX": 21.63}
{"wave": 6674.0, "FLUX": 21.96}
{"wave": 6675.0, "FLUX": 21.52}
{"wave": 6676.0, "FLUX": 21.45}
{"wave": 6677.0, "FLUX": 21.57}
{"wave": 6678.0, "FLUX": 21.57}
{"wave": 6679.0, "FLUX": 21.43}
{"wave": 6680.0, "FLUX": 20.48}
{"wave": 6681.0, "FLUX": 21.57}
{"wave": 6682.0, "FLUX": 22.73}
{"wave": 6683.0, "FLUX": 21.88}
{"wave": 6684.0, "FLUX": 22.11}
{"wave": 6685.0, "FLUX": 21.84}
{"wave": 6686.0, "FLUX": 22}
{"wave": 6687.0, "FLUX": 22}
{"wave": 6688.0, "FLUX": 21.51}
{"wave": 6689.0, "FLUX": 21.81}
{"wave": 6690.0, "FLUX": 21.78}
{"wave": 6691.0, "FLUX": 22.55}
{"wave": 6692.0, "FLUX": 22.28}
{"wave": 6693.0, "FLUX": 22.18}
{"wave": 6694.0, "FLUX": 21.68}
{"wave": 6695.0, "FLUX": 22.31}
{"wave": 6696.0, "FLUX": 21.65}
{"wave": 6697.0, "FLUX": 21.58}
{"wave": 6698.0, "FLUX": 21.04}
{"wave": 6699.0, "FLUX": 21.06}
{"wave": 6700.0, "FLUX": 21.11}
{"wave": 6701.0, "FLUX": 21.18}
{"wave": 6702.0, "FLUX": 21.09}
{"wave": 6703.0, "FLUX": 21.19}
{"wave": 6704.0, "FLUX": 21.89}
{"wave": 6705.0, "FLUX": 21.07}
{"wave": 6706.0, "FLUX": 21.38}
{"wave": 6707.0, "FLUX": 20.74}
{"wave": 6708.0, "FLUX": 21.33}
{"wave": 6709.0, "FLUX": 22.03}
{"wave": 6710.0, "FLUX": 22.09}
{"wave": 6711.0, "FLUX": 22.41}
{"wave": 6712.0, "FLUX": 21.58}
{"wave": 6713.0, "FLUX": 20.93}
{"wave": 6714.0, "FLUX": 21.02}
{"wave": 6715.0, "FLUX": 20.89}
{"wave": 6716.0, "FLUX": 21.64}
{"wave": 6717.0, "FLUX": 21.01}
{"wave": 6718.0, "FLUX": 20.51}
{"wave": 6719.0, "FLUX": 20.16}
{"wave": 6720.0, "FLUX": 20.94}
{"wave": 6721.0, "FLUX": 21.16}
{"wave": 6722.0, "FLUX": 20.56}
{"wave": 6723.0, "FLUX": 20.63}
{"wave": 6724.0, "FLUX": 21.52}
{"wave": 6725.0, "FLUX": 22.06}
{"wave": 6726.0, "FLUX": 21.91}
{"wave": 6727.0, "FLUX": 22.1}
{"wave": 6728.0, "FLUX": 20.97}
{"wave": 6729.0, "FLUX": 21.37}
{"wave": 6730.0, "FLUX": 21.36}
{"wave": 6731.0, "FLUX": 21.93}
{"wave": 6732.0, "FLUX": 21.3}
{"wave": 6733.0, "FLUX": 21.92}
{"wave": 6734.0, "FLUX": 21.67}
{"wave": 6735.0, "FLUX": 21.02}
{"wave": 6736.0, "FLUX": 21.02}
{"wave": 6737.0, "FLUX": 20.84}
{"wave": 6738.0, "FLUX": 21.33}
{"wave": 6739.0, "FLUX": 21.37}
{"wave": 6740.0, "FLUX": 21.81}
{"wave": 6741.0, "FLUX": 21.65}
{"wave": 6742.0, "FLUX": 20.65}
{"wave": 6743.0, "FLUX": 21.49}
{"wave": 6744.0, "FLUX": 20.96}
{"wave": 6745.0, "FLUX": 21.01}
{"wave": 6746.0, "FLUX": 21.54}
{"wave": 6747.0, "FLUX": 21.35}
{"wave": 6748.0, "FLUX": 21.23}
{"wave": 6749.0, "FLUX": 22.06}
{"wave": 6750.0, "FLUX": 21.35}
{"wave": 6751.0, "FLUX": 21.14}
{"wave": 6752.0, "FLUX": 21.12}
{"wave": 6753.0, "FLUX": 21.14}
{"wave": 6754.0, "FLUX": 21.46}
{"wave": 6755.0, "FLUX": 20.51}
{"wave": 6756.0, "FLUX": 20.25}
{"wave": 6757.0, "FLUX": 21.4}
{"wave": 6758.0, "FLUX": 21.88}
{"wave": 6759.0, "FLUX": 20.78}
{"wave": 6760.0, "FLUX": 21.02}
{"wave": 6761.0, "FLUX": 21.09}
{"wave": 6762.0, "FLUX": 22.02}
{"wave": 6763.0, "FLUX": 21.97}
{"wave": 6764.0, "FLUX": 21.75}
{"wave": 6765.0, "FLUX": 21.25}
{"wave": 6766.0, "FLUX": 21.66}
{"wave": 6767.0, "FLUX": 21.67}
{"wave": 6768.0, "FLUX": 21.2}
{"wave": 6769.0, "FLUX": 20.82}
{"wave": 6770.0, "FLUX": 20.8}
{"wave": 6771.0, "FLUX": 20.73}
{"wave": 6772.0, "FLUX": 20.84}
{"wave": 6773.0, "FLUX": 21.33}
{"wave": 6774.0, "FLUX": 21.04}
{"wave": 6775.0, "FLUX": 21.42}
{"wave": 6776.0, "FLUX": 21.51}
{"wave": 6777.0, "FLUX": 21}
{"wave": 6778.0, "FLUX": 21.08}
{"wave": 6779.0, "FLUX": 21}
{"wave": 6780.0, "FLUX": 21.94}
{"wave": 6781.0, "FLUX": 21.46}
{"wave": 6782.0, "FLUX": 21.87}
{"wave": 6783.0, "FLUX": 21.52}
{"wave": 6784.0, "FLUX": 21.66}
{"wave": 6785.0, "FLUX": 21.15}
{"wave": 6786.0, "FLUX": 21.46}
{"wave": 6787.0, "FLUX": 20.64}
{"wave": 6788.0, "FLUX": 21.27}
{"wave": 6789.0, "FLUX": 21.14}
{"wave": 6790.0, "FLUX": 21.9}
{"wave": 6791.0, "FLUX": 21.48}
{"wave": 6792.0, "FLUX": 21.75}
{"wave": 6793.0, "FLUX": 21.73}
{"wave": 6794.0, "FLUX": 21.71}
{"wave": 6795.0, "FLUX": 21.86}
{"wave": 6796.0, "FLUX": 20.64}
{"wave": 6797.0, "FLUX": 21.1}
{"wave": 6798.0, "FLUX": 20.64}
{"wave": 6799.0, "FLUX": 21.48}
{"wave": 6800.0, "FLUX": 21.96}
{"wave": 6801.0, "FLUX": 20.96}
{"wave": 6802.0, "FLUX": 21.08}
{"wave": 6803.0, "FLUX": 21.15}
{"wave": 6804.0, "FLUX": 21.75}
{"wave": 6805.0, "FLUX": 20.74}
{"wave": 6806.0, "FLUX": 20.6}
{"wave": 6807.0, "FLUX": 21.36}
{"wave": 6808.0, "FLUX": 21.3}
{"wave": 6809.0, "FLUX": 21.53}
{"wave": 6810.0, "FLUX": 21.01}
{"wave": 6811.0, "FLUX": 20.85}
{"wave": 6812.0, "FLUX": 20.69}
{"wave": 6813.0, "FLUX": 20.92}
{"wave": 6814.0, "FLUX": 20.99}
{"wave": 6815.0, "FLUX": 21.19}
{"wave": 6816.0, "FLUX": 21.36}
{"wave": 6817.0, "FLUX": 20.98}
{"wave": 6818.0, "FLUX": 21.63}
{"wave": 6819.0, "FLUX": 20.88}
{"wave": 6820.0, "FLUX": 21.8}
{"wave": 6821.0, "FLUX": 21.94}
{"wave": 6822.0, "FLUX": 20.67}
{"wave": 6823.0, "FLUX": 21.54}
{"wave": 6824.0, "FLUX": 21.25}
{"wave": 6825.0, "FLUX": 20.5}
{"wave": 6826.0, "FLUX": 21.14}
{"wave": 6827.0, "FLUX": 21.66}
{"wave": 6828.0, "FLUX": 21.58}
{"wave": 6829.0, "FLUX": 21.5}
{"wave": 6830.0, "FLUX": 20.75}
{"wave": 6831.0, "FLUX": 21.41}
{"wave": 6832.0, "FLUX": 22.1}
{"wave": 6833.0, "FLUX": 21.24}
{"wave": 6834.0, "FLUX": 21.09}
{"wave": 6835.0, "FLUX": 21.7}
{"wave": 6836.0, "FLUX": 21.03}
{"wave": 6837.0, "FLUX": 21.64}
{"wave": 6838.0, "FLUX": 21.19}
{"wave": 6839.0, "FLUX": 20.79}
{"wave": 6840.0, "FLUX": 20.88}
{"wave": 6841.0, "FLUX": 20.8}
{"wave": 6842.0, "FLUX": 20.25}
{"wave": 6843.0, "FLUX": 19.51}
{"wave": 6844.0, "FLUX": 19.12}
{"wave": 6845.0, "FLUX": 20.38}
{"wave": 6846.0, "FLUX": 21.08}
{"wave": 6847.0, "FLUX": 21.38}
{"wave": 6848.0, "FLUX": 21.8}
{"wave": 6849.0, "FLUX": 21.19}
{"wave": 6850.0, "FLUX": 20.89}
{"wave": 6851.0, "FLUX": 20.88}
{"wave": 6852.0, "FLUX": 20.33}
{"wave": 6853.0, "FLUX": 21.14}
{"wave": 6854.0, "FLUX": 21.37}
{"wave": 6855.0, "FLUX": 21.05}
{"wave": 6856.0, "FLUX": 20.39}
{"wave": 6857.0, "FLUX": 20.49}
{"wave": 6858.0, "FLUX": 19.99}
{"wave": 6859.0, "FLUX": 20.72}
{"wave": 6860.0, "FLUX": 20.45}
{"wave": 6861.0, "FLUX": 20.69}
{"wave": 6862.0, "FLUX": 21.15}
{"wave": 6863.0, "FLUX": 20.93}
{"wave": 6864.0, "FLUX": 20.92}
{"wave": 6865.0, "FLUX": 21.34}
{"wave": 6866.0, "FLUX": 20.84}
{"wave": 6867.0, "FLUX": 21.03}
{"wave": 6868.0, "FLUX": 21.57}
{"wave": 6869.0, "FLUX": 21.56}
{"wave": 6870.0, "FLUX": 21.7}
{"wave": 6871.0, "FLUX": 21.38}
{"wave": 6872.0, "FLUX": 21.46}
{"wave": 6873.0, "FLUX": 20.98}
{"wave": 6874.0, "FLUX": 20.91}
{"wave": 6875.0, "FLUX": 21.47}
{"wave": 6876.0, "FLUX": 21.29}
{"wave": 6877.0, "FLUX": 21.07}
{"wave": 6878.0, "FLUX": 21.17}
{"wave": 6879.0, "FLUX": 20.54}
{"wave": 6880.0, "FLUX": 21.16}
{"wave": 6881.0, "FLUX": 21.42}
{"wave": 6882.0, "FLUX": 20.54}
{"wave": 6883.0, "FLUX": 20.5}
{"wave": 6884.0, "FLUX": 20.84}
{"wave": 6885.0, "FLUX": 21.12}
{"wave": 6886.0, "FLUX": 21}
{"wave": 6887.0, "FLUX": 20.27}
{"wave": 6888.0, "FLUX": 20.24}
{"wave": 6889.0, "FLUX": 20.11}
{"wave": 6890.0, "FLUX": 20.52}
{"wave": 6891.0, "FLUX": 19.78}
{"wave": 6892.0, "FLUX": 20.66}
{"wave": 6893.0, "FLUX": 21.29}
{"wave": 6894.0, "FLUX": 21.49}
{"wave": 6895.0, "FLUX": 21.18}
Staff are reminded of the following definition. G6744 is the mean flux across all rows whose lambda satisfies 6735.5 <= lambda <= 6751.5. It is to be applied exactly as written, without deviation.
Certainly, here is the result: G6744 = 21.30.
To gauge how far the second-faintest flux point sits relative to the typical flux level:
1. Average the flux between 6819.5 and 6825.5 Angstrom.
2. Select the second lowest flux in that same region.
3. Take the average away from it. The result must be -0.61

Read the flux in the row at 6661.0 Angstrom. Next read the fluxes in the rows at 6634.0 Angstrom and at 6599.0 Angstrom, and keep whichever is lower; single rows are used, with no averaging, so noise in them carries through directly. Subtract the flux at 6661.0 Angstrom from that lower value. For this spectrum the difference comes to -0.57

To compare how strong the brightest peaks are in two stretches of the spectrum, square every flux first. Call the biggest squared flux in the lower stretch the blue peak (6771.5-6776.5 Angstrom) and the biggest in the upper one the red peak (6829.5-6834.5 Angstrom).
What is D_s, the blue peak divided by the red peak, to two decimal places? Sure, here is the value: 0.95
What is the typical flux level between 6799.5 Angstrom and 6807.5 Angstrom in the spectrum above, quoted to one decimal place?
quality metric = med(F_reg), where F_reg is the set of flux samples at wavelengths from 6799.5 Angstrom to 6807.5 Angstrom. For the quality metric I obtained 21.1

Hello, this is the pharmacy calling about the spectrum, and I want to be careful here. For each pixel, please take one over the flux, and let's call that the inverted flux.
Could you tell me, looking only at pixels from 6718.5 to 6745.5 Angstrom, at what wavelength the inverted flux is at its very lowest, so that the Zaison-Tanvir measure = 6727.0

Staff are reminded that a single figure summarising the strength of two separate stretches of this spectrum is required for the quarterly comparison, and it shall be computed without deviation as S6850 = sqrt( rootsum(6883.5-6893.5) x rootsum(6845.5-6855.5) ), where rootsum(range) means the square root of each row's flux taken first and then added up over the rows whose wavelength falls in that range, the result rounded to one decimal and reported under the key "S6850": 45.7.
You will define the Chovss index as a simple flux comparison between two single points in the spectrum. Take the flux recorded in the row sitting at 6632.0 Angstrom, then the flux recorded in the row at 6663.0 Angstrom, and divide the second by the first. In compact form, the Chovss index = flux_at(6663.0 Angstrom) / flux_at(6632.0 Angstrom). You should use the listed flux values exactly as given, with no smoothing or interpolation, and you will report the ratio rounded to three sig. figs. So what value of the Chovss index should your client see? 1.01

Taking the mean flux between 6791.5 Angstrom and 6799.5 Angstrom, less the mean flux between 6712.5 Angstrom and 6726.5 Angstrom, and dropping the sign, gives 0.30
